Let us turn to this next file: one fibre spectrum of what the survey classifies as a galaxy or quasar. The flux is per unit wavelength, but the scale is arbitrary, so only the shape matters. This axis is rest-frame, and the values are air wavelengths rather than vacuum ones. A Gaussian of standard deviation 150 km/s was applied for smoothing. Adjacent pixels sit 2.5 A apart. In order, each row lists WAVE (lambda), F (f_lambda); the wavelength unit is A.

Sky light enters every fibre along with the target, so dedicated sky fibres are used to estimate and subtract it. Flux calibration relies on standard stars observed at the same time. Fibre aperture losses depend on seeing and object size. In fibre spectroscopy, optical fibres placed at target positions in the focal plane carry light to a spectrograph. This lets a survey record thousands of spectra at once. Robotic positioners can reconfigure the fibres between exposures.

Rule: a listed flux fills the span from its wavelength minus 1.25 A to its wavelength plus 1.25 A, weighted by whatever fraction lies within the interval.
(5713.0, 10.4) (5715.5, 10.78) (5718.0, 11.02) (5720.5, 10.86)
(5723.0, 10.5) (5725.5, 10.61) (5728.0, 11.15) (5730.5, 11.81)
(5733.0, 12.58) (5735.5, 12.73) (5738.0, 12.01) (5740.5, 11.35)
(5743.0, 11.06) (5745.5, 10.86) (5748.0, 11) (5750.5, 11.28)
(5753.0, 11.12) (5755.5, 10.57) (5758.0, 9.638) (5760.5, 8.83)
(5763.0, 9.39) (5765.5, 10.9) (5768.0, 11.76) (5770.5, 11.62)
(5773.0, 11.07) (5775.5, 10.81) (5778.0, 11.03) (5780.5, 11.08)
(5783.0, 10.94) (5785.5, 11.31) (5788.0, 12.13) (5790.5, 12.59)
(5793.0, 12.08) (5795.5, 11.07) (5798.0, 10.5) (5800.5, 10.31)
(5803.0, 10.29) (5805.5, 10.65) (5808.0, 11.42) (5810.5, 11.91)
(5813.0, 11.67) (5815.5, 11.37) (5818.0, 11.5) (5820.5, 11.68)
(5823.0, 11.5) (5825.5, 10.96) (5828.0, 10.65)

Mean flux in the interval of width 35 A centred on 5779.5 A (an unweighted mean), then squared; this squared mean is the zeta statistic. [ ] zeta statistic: 127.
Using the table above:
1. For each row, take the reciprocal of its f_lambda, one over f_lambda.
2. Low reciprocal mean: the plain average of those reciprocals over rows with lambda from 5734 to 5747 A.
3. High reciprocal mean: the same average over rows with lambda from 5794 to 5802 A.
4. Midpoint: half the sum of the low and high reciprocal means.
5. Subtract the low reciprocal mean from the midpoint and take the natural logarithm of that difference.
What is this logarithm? -5.6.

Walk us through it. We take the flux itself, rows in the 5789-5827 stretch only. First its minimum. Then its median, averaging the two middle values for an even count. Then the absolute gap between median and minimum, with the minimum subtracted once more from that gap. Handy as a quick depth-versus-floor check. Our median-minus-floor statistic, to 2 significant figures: -9.2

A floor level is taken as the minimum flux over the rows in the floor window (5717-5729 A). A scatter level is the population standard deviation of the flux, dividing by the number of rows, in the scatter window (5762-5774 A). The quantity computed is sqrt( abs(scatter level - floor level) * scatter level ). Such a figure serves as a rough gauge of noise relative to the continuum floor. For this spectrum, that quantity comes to 2.9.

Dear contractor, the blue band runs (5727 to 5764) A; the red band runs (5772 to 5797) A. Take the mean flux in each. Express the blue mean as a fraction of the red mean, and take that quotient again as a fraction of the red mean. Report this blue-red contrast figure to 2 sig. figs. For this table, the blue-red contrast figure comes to 0.085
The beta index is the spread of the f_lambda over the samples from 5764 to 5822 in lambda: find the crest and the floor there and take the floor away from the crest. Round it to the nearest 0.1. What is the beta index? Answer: 2.3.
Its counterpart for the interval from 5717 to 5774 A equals 3.9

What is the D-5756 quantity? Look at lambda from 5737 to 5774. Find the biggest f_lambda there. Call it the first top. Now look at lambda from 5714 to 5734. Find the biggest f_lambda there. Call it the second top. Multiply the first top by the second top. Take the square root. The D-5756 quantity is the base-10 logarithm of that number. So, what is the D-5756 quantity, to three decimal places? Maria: 1.090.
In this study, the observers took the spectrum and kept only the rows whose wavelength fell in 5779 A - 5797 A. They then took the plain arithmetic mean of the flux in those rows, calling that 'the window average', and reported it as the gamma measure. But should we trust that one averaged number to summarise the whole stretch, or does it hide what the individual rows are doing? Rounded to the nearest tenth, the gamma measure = 11.6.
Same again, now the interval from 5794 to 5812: 10.9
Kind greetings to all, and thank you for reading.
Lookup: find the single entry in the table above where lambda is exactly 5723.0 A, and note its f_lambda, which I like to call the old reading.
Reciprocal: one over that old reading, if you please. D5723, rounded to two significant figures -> 0.095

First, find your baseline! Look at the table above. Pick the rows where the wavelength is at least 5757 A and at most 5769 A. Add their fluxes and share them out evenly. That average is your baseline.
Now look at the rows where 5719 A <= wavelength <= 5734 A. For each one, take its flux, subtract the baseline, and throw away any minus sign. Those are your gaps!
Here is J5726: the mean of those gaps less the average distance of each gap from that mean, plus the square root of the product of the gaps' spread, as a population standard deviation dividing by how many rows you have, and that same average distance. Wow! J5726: 1.20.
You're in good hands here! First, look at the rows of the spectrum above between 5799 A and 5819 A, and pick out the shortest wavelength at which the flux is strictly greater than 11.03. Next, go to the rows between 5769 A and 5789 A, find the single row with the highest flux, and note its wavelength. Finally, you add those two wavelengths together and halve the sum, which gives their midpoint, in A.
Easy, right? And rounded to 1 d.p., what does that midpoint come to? 5798.0 A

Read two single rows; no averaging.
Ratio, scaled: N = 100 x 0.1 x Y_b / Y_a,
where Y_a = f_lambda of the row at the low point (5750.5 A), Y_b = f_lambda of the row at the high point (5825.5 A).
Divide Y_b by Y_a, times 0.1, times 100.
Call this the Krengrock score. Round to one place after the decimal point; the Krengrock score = 9.7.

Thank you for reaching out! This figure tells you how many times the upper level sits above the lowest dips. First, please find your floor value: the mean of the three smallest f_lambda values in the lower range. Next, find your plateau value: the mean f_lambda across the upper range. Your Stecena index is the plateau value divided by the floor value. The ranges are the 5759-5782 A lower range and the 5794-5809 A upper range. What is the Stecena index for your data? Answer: 1.11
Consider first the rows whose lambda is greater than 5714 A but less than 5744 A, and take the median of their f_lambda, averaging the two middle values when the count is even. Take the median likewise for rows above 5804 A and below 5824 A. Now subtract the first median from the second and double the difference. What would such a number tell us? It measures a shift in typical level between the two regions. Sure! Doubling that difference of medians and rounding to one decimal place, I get 0.8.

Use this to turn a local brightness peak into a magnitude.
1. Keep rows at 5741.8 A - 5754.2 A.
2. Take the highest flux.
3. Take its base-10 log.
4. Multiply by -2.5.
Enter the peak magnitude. -2.63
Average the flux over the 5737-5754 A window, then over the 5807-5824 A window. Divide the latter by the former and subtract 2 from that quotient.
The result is -0.97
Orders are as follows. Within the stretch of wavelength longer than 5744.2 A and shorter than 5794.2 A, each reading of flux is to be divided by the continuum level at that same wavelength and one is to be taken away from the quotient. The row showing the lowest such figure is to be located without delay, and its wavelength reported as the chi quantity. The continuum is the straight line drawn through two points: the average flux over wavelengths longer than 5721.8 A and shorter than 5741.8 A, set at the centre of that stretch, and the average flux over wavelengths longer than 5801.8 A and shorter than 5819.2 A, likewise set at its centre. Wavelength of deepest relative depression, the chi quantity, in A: 5760.5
